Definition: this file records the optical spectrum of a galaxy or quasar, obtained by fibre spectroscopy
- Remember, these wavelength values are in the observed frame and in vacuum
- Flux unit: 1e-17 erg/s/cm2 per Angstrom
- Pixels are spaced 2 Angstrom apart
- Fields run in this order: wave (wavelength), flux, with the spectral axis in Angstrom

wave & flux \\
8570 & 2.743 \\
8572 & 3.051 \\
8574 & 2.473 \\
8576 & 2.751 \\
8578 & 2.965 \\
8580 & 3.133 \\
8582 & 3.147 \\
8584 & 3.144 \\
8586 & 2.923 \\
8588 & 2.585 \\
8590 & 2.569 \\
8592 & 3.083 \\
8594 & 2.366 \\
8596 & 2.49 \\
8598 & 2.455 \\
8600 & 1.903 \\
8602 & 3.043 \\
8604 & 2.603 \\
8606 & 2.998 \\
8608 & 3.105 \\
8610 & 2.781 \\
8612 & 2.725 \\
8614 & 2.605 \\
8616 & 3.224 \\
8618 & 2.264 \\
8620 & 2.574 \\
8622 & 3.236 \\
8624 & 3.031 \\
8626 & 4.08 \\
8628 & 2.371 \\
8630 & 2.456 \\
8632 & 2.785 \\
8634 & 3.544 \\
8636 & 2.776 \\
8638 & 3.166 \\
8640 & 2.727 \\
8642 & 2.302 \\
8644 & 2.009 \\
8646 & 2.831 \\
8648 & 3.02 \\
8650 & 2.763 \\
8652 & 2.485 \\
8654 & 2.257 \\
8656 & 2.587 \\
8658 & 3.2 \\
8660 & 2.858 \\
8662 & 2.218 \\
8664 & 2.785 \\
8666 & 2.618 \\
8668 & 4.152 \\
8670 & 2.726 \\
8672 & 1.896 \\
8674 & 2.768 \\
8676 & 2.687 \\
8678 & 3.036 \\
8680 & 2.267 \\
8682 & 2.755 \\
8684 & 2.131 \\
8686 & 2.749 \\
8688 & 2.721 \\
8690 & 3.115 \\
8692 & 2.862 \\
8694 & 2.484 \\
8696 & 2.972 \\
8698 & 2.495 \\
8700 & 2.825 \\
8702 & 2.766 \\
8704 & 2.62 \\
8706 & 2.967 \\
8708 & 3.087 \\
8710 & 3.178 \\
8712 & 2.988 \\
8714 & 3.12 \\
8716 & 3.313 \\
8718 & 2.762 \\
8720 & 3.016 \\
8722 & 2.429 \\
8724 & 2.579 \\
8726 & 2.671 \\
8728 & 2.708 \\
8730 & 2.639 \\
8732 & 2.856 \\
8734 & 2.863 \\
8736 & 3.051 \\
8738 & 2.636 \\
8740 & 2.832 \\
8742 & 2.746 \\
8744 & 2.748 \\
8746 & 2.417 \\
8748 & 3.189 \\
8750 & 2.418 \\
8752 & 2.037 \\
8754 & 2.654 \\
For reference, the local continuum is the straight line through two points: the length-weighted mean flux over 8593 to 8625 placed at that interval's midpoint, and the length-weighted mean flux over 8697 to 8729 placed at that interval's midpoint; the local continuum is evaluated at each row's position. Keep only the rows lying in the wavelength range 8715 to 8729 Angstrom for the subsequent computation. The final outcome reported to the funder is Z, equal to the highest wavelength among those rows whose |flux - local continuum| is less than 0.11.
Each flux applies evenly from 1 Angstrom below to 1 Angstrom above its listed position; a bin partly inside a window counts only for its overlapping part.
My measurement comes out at 8718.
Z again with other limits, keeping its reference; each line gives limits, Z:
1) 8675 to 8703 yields 8702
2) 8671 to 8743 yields 8740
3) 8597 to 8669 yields 8664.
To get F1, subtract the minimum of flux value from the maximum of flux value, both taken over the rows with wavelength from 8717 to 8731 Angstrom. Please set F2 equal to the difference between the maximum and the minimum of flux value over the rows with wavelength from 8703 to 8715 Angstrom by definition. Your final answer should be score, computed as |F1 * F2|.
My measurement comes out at 0.3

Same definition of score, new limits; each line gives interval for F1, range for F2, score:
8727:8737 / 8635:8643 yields 0.4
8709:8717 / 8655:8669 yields 0.6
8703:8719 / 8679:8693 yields 0.7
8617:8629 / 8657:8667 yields 1.8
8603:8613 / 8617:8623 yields 0.5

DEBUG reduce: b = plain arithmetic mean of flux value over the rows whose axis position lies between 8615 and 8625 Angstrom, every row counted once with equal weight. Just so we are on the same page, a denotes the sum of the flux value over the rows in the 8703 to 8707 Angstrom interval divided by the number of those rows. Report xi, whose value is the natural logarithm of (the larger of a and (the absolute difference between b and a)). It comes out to 1.03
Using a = 2.79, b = 2.87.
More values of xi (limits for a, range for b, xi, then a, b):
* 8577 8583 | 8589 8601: 1.13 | 3.08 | 2.48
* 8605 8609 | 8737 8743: 1.12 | 3.05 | 2.74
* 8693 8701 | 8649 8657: 0.99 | 2.69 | 2.52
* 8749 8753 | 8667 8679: 0.80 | 2.23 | 2.88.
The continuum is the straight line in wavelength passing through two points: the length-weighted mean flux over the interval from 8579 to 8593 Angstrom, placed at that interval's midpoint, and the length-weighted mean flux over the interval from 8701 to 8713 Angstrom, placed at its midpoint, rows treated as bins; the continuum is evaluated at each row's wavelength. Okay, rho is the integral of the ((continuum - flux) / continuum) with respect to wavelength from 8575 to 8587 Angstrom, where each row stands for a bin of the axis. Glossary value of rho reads -0.28 Angstrom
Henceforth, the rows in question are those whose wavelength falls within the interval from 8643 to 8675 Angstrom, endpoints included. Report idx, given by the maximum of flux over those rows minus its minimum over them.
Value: 2.3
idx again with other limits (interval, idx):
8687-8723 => 0.9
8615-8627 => 1.8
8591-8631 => 2.2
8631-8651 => 1.5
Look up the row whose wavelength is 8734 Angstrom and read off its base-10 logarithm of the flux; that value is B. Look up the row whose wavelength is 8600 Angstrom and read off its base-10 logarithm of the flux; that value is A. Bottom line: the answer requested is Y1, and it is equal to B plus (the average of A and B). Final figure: 0.82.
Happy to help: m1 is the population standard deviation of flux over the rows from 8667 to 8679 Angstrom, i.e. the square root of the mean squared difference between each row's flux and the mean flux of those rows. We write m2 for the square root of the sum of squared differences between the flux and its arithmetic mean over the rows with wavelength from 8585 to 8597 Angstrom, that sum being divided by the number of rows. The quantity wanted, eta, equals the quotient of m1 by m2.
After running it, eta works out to 2.67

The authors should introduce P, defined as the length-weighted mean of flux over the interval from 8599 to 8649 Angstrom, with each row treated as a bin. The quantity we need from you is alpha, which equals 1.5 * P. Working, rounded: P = 2.81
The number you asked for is 4.21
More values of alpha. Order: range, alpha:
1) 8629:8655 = 4.05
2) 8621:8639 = 4.57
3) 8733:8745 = 4.22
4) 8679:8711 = 4.12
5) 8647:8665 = 4.03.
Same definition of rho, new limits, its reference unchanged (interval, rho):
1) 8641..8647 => 1.14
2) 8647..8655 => 0.83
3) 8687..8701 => 0.73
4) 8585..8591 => 0.51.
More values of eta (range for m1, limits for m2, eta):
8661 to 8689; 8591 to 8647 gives 1.12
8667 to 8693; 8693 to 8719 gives 2.10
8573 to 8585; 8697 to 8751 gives 1.02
